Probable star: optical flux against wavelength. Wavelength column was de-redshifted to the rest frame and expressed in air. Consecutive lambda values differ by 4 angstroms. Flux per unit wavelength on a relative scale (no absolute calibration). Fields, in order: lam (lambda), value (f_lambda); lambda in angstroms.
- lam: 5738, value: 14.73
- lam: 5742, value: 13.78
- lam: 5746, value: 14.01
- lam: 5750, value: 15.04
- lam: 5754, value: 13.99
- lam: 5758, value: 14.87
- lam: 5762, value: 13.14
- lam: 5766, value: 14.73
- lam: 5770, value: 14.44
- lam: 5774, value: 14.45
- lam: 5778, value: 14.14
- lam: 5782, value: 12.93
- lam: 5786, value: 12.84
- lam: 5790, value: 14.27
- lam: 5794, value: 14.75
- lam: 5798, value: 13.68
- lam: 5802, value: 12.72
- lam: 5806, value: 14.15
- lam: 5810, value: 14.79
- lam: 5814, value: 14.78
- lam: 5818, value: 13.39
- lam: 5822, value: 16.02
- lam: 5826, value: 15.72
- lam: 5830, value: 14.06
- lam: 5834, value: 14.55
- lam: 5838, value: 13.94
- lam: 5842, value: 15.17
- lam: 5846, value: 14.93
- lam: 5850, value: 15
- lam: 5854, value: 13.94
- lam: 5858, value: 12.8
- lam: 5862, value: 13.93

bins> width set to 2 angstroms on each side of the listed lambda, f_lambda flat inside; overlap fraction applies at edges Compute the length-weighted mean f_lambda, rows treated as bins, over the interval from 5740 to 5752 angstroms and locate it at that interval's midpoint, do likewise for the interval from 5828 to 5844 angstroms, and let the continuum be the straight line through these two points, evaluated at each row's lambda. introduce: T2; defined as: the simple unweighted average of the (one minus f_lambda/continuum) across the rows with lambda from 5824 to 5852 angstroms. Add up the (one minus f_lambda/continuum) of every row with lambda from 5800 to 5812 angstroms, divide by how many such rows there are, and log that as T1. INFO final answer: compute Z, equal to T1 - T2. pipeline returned 0.057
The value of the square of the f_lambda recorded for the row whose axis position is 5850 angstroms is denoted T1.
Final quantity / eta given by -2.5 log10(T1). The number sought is -5.88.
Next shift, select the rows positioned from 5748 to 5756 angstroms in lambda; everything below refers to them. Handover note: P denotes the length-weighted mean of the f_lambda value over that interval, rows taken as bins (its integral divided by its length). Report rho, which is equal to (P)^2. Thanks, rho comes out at 211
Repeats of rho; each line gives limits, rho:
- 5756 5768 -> 203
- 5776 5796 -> 190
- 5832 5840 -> 203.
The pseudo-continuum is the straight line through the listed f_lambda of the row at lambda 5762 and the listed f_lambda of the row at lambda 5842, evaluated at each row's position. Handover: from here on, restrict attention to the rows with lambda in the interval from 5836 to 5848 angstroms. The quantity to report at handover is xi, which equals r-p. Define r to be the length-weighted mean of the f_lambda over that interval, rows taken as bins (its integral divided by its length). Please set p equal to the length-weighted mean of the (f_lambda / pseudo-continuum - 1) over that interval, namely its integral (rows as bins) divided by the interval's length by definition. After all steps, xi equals 14.7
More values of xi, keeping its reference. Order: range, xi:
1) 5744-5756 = 14.2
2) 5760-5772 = 14.0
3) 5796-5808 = 13.6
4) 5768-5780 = 14.3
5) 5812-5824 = 14.7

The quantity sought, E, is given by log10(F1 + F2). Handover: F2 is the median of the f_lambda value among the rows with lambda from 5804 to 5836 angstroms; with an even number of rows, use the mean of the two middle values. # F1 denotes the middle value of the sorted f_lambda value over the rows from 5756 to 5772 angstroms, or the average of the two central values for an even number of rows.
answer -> 1.47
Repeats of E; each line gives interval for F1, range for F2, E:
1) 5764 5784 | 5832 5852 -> 1.47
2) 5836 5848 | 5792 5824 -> 1.47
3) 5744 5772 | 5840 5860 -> 1.47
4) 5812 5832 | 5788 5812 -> 1.46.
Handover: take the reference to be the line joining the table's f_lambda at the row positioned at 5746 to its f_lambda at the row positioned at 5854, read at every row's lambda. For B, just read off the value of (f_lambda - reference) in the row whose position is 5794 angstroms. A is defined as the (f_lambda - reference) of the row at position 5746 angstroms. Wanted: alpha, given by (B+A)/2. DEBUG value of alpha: 0.39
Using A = 0.0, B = 0.8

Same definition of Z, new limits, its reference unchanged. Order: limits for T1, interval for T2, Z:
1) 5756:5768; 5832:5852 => 0.023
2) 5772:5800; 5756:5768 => 0.029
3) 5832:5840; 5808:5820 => 0.008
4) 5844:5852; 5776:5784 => -0.091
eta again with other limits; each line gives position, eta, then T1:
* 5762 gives -5.59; 173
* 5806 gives -5.75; 200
